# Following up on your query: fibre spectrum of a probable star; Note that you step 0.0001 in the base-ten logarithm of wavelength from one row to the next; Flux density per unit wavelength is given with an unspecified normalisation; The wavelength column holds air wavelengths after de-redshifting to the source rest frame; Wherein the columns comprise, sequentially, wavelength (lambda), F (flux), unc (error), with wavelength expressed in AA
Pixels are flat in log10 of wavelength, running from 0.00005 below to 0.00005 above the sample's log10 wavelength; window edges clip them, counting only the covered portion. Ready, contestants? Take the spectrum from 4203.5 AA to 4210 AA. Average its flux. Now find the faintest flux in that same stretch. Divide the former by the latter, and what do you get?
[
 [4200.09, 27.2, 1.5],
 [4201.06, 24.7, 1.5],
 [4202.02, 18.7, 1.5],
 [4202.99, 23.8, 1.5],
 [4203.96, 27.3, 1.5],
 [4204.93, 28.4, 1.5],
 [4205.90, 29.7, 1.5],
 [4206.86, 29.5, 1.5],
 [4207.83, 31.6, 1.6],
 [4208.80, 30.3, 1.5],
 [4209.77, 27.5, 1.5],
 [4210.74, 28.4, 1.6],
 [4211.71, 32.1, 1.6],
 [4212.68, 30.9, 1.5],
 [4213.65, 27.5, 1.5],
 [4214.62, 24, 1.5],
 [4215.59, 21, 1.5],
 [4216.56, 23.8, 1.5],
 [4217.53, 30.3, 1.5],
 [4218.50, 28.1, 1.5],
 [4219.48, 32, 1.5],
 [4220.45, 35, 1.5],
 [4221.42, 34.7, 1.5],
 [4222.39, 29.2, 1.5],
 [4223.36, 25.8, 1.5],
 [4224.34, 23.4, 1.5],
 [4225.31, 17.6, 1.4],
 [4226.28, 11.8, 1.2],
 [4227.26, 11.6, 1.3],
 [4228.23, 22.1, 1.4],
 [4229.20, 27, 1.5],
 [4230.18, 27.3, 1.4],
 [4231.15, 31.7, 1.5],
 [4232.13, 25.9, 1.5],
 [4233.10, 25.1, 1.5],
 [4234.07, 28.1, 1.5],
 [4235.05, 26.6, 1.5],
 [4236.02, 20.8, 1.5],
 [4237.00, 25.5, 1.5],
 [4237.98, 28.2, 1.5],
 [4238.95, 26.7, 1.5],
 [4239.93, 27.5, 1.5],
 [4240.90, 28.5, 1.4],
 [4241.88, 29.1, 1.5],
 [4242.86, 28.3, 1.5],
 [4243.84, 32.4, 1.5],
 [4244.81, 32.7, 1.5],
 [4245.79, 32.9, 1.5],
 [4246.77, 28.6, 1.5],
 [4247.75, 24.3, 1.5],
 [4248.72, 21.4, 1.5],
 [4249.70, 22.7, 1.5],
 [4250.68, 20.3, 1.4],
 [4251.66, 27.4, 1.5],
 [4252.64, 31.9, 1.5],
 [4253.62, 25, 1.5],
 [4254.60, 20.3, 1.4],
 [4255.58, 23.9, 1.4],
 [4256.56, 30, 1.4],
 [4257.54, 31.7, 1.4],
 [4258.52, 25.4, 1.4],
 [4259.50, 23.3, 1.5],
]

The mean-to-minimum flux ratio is 1.07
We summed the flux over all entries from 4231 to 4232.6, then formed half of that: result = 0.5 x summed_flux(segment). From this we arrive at 28.8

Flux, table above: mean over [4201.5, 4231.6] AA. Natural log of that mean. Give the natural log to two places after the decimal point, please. 3.28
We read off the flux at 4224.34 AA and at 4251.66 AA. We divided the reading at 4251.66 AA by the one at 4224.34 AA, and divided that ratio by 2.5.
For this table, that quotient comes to 0.47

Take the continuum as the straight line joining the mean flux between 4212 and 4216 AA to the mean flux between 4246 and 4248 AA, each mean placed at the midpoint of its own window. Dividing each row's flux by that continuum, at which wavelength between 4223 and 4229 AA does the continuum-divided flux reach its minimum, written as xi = 4227.26 AA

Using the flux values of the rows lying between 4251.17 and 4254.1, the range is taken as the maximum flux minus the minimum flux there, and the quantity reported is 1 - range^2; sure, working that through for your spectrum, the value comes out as -47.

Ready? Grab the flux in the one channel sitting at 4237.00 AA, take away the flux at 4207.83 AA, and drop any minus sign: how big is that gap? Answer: 6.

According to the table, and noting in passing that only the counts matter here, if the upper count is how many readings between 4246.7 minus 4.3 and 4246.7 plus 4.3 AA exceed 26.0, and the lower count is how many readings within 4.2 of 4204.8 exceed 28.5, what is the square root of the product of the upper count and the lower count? 4.5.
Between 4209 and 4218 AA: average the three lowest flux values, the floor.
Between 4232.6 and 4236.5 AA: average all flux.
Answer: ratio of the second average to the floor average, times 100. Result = 110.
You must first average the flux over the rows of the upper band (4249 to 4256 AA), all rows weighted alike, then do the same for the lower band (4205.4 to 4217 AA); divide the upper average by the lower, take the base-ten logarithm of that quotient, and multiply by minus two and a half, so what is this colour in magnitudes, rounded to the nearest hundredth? 0.15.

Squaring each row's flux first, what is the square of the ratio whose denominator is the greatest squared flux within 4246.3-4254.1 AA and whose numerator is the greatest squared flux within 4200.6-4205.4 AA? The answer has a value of 0.6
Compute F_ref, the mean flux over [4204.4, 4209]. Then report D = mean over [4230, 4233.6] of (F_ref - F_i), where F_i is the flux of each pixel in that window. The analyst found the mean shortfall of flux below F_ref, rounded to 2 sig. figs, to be 2.4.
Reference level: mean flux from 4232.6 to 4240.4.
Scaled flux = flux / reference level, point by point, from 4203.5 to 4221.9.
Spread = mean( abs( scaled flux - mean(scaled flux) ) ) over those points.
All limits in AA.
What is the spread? 0.10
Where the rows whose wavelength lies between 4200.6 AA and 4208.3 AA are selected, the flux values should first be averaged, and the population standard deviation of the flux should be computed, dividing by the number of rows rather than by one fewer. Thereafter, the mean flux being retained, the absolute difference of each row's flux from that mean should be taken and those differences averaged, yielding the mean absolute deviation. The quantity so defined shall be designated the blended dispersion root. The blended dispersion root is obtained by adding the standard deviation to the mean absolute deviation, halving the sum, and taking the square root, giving 1.9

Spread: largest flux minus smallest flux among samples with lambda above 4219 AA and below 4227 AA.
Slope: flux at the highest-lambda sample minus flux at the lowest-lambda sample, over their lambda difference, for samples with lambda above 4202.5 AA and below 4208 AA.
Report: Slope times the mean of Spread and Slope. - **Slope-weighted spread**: 20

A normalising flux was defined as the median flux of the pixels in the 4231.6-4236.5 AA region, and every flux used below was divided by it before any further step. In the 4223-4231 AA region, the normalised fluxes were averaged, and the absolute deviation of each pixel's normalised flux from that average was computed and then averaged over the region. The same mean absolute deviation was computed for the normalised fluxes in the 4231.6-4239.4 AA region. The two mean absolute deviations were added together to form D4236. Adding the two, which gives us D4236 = 0.27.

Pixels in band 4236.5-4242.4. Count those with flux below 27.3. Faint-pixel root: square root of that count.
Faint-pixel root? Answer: 1.4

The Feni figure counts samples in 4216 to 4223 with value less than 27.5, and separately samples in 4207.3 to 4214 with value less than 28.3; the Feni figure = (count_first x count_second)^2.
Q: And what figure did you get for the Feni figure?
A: 4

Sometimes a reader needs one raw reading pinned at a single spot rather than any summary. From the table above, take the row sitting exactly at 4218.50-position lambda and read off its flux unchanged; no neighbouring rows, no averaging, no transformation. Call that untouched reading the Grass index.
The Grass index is 28.1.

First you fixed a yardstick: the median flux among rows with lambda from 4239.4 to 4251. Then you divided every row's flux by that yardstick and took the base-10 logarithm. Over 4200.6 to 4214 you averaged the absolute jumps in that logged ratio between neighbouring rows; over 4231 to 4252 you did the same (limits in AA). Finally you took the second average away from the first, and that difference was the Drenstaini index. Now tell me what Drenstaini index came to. 0.00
